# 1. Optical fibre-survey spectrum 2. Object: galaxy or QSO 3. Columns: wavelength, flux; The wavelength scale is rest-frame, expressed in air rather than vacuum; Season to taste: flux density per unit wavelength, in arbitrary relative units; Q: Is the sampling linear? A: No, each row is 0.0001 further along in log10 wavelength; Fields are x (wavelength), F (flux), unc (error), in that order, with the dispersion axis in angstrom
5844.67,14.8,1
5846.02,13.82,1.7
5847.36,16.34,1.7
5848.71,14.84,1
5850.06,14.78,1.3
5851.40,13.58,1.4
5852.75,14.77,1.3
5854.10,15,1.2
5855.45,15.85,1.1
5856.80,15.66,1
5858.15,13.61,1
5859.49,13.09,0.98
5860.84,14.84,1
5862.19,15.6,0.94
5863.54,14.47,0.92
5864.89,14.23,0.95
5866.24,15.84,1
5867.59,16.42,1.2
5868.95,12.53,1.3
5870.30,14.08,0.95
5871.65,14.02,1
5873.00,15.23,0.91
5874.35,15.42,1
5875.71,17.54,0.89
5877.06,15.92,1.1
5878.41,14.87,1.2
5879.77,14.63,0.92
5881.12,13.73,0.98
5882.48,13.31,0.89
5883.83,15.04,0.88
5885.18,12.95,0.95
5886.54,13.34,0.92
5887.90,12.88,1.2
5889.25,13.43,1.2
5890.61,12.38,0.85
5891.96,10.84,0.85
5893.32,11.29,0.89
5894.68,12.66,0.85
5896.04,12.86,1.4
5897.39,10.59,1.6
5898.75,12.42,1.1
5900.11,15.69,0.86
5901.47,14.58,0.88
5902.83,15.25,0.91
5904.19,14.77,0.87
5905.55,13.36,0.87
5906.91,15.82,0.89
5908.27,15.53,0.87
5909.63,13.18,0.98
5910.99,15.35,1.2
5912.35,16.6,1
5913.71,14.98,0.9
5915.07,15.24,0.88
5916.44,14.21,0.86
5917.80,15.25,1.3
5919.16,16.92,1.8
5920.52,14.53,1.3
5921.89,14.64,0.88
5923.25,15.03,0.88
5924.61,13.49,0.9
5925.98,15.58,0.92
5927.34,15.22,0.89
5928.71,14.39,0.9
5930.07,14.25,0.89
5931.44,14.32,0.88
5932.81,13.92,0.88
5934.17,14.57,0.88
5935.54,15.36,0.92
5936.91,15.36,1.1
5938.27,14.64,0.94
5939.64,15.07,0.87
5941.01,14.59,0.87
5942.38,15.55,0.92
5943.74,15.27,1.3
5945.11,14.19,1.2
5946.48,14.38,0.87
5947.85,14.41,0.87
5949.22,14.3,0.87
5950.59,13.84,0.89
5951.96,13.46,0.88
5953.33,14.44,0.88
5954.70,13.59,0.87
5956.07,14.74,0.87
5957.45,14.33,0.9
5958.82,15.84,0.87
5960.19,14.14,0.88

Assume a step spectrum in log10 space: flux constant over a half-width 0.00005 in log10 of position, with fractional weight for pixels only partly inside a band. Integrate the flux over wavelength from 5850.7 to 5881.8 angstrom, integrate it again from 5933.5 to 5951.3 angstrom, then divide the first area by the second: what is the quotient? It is 1.8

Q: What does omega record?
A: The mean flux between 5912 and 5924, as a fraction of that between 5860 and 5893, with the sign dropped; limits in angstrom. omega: 1.067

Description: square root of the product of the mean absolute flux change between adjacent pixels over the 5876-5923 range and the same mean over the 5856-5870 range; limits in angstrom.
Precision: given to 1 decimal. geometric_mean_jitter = 1.3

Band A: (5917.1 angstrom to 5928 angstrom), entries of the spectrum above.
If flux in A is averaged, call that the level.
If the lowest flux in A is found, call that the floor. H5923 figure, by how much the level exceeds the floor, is 1.6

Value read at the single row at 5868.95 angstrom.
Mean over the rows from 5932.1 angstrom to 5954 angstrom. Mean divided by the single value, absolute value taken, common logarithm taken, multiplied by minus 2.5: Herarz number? -0.16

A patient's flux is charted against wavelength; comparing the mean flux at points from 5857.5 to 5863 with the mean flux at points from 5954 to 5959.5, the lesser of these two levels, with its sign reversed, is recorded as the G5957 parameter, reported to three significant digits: -14.3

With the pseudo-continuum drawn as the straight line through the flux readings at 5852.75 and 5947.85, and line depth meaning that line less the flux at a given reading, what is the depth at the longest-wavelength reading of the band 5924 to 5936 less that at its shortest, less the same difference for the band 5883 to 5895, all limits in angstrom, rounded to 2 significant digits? -4.3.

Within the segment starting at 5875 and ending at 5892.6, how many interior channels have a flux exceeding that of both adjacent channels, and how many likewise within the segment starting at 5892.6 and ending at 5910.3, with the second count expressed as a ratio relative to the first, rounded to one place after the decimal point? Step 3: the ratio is 1.3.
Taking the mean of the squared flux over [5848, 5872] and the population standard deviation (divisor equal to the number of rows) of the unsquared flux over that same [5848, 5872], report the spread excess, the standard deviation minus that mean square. -214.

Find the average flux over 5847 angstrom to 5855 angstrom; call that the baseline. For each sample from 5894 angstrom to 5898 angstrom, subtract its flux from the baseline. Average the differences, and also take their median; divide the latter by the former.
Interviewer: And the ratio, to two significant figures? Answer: 0.78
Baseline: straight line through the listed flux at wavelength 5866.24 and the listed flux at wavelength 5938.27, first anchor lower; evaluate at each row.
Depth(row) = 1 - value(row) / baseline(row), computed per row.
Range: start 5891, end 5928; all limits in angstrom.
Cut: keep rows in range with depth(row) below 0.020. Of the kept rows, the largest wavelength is 5927.34 angstrom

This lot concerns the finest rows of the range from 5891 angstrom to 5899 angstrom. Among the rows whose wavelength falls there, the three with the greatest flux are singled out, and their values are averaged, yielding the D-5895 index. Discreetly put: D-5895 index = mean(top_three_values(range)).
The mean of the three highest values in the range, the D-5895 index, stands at 12.6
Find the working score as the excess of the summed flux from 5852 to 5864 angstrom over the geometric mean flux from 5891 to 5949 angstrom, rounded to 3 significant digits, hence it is 119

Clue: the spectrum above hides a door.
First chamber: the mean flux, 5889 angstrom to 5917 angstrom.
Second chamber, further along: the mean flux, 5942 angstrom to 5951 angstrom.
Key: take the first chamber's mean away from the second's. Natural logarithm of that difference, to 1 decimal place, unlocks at -0.4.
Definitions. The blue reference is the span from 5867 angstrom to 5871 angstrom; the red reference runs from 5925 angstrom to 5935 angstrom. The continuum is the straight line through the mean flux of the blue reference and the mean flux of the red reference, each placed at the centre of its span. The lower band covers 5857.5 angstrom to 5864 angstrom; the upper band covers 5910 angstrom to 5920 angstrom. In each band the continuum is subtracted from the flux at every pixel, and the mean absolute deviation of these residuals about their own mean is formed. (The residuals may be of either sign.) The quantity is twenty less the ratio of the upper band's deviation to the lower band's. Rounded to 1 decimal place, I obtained 19.1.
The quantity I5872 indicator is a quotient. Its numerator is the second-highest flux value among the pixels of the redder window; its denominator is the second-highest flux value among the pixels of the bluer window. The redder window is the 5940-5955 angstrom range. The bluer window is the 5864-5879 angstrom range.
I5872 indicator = 0.93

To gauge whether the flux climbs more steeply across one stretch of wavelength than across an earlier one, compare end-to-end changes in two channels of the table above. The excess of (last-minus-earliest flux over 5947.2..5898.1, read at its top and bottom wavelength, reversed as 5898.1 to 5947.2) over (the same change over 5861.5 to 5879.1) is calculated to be 2.7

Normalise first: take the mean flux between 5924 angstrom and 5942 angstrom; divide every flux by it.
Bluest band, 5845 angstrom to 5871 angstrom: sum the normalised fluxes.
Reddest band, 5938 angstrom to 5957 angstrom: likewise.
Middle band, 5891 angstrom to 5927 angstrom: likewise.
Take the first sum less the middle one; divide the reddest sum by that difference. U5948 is -2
